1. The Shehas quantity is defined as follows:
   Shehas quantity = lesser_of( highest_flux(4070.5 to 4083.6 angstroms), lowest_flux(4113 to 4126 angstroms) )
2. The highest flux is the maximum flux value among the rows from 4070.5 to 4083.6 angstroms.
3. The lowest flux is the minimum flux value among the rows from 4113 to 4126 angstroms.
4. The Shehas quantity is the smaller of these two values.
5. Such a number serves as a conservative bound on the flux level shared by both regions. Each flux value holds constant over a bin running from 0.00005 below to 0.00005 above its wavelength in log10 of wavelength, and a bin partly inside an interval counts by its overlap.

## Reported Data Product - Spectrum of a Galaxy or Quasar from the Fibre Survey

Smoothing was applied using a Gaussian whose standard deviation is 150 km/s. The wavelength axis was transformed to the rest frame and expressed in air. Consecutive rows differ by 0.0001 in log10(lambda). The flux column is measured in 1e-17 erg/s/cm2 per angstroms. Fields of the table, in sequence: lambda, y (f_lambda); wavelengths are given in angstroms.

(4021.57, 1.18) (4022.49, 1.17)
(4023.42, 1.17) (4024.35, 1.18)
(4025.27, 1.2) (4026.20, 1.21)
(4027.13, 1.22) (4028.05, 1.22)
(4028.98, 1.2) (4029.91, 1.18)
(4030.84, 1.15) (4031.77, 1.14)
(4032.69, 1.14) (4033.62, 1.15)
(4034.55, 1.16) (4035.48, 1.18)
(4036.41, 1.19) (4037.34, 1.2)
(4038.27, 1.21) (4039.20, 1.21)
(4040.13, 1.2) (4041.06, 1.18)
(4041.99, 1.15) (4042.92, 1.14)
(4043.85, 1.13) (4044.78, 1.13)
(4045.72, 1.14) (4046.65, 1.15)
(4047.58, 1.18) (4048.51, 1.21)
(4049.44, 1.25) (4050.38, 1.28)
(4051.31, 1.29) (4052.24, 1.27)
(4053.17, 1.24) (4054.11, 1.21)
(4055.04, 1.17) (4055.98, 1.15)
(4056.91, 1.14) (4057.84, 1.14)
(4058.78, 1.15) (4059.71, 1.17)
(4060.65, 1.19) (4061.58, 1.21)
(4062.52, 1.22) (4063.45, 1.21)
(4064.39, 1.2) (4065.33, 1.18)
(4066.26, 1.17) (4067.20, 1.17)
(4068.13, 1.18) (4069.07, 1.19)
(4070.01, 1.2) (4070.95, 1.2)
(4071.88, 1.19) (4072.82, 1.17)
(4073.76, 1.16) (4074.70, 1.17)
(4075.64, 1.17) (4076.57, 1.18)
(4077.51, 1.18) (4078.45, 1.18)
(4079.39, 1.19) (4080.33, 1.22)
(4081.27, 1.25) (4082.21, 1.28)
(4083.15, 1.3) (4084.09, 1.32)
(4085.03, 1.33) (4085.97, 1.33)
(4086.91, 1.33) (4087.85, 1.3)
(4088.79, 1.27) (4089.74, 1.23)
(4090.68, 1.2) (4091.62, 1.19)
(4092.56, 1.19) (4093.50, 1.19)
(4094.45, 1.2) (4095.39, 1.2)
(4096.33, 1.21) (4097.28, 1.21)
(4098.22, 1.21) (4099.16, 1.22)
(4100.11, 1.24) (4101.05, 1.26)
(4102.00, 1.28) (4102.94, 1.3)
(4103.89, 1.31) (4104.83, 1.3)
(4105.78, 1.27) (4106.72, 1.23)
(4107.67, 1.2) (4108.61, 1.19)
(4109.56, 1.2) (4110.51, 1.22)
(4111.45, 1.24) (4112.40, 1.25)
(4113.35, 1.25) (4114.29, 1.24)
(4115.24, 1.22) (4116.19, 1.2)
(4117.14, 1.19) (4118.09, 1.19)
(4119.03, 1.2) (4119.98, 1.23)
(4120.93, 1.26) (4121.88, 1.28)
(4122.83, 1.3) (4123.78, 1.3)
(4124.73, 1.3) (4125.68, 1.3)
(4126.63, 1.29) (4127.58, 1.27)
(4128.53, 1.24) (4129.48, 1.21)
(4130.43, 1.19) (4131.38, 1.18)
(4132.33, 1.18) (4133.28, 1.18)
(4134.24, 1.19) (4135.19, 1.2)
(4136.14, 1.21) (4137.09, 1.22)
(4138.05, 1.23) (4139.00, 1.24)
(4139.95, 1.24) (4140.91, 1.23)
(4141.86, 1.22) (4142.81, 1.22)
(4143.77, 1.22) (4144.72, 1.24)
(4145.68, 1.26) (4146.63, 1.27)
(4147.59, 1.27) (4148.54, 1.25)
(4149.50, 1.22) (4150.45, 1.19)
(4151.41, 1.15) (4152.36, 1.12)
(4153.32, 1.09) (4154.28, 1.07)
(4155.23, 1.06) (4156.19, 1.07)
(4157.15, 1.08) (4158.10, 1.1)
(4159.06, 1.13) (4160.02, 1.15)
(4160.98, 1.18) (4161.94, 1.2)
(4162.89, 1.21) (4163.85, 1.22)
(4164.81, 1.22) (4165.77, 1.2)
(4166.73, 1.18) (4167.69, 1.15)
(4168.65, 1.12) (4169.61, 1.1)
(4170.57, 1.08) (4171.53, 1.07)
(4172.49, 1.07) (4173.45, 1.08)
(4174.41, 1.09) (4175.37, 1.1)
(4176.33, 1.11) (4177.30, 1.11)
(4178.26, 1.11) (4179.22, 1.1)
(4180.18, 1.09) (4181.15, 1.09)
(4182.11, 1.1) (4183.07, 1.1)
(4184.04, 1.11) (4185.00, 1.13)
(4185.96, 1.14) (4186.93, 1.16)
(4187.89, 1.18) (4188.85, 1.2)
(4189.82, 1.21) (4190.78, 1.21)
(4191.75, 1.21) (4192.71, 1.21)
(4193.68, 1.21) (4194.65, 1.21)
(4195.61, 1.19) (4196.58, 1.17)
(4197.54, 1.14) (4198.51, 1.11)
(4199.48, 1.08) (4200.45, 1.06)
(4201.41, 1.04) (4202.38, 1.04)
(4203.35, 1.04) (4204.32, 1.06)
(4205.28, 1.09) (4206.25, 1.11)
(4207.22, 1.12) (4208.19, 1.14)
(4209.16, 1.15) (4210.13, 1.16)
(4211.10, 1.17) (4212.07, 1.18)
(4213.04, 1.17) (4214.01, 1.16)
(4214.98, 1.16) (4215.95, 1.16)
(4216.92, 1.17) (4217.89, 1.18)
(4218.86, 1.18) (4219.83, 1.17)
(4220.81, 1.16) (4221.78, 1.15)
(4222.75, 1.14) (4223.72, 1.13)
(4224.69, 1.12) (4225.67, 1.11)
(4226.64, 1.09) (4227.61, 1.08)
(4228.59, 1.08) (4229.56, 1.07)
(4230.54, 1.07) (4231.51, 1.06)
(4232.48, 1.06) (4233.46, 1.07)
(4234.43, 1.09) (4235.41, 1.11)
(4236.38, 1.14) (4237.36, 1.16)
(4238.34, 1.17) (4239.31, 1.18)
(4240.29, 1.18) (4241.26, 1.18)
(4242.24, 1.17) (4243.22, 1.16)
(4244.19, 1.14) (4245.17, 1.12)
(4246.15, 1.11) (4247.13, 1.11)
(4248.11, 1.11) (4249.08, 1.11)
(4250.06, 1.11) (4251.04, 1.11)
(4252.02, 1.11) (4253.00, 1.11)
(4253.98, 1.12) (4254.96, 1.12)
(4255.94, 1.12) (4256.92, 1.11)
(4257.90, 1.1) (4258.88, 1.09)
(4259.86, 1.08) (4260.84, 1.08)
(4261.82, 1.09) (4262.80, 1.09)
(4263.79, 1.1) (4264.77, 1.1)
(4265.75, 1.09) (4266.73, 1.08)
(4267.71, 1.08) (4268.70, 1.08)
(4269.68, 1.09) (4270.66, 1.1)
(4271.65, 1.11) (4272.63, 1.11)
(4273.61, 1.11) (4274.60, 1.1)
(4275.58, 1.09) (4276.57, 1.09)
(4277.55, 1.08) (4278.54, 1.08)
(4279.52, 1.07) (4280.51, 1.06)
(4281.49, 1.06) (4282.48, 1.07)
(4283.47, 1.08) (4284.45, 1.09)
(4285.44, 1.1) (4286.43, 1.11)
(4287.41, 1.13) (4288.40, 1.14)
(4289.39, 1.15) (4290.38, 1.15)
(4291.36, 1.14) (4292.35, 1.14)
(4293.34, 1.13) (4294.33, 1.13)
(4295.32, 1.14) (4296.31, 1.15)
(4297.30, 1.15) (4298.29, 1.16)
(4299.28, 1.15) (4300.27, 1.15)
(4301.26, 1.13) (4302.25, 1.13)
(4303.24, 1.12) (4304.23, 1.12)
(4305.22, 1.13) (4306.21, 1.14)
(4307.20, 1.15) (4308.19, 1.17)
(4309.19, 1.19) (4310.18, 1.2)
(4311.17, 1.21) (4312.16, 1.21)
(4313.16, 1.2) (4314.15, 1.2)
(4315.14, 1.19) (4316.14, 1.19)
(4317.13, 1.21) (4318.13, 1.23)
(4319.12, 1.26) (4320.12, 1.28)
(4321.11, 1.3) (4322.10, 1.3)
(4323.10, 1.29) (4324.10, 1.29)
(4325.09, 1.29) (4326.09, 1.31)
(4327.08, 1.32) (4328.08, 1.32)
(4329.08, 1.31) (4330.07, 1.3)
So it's 1.19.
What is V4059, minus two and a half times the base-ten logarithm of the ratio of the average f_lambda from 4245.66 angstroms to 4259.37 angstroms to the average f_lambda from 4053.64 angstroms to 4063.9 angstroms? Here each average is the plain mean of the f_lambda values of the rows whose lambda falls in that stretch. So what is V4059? 0.065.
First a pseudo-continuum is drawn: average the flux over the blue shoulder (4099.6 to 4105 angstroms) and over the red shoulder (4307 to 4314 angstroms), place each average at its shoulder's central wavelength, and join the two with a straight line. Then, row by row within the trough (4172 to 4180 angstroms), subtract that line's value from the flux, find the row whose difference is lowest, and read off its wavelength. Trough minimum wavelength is 4172.49 angstroms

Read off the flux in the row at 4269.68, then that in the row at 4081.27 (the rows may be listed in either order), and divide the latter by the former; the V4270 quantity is 1.15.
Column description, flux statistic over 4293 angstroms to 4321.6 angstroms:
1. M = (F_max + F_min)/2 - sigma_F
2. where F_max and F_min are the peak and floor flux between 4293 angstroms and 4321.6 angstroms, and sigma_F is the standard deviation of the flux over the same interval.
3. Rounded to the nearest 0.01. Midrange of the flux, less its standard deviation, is 1.16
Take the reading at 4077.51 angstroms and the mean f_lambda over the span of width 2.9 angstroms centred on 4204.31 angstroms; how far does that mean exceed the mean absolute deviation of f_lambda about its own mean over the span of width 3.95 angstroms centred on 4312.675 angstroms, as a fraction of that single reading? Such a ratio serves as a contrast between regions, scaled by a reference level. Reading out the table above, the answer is 0.90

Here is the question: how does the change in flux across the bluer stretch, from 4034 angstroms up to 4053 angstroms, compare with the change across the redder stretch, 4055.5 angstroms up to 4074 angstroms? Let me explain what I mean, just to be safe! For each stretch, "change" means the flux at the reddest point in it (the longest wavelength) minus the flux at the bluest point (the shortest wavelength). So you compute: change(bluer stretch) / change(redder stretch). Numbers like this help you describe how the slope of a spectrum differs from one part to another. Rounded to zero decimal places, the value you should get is 11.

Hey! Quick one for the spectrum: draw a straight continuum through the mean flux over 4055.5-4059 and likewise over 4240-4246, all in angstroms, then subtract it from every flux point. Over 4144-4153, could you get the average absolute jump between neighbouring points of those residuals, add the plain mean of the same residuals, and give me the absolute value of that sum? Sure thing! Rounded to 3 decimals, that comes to 0.090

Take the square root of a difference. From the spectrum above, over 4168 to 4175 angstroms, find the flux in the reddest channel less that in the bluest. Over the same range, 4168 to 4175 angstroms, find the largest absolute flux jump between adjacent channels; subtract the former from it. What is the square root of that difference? 0.22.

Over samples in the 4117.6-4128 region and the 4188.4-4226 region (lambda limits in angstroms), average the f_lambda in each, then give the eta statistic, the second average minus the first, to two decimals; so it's -0.12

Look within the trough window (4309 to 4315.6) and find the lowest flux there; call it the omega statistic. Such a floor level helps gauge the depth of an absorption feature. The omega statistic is 1.19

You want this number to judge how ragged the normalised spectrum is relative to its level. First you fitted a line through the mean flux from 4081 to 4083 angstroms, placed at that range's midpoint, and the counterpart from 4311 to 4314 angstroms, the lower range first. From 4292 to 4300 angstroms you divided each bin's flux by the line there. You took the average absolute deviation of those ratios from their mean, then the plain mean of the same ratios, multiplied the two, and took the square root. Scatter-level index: 0.085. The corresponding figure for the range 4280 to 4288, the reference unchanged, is 0.123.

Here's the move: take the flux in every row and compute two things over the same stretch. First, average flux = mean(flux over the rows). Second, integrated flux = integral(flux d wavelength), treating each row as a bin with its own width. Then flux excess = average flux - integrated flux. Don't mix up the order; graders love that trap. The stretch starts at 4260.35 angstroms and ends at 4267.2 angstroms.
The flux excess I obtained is -6.4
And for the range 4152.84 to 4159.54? -6.2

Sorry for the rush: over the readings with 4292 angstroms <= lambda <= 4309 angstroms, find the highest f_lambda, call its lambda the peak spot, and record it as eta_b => 4308.19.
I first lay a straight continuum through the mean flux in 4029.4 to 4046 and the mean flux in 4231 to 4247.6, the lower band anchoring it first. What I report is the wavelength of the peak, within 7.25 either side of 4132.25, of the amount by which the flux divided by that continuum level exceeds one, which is 4125.68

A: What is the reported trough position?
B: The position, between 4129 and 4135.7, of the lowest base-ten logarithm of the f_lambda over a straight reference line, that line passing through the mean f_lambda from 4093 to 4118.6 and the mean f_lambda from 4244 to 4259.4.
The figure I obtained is 4131.38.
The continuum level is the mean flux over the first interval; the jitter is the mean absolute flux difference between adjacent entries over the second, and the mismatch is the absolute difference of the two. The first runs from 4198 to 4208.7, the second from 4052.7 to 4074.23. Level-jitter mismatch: 1.07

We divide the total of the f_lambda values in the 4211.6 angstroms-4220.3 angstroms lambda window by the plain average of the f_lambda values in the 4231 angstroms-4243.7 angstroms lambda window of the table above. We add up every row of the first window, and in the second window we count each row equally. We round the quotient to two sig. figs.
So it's 9.3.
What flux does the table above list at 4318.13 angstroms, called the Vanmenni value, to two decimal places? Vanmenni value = 1.23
